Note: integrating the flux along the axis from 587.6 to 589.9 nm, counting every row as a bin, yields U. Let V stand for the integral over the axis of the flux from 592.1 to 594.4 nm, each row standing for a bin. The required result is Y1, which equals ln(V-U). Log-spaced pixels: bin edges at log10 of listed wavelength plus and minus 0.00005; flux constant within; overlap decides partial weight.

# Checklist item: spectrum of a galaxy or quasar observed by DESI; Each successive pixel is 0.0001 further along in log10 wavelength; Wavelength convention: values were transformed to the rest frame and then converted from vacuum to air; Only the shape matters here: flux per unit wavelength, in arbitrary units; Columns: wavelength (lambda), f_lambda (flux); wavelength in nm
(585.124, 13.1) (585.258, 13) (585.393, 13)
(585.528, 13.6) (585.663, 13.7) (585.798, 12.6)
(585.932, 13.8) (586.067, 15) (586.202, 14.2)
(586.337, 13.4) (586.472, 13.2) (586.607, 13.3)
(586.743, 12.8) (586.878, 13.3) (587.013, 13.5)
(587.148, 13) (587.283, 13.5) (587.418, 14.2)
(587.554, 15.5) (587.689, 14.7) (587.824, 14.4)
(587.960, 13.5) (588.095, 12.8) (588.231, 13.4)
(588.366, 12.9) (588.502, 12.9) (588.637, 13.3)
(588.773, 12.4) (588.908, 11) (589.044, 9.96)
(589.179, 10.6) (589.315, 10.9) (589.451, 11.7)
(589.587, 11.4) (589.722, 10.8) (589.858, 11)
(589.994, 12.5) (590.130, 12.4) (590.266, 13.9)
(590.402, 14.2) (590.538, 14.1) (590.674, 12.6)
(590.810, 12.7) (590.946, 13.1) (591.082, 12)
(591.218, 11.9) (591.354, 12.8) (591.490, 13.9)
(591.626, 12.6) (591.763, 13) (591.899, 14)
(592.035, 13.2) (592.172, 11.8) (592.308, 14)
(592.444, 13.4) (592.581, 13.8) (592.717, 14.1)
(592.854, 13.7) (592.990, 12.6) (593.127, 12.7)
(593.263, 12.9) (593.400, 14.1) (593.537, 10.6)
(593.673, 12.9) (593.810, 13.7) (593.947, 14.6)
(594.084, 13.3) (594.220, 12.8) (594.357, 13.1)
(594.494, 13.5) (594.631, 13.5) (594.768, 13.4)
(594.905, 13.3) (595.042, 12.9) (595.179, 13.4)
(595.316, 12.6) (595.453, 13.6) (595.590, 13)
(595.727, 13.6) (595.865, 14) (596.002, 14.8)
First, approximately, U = 28.2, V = 30.3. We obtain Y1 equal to 0.8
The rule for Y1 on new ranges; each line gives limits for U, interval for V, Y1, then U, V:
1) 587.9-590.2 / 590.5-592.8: 1.0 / 27.5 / 30.2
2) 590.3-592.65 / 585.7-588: -0.3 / 30.9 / 31.7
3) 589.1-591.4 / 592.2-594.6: 1.3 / 28.2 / 31.8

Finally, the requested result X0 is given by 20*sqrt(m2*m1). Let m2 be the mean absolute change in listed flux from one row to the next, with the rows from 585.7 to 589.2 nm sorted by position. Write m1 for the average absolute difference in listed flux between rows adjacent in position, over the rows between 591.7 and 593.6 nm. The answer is 16.5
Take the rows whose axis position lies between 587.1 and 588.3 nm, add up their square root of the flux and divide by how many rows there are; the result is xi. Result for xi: 3.73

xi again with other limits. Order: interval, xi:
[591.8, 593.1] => 3.66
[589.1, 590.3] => 3.42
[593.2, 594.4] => 3.62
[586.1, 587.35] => 3.65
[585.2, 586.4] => 3.69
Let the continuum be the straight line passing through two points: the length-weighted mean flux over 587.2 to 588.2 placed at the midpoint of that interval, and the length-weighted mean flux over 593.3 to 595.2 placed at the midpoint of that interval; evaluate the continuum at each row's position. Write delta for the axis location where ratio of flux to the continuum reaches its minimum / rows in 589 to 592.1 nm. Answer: 589.044 nm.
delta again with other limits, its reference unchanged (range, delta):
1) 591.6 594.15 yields 593.537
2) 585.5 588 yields 585.798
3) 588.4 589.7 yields 589.044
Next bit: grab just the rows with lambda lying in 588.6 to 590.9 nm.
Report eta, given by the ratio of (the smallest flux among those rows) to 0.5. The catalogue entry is 19.9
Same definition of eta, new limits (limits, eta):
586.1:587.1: 25.6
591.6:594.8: 21.2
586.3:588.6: 25.6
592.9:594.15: 21.2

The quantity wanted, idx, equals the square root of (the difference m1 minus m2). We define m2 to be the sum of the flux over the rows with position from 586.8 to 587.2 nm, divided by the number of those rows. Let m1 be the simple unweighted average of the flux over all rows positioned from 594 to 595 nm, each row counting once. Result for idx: 0.1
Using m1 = 13.3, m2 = 13.3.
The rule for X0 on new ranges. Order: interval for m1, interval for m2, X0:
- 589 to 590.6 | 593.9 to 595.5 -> 10.6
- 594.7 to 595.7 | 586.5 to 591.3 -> 11.9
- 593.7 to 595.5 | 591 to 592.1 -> 13.0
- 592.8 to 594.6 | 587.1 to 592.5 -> 17.8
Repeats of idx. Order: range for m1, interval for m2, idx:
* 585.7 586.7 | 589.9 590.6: 0.5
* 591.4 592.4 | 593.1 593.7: 0.8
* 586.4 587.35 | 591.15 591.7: 0.7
